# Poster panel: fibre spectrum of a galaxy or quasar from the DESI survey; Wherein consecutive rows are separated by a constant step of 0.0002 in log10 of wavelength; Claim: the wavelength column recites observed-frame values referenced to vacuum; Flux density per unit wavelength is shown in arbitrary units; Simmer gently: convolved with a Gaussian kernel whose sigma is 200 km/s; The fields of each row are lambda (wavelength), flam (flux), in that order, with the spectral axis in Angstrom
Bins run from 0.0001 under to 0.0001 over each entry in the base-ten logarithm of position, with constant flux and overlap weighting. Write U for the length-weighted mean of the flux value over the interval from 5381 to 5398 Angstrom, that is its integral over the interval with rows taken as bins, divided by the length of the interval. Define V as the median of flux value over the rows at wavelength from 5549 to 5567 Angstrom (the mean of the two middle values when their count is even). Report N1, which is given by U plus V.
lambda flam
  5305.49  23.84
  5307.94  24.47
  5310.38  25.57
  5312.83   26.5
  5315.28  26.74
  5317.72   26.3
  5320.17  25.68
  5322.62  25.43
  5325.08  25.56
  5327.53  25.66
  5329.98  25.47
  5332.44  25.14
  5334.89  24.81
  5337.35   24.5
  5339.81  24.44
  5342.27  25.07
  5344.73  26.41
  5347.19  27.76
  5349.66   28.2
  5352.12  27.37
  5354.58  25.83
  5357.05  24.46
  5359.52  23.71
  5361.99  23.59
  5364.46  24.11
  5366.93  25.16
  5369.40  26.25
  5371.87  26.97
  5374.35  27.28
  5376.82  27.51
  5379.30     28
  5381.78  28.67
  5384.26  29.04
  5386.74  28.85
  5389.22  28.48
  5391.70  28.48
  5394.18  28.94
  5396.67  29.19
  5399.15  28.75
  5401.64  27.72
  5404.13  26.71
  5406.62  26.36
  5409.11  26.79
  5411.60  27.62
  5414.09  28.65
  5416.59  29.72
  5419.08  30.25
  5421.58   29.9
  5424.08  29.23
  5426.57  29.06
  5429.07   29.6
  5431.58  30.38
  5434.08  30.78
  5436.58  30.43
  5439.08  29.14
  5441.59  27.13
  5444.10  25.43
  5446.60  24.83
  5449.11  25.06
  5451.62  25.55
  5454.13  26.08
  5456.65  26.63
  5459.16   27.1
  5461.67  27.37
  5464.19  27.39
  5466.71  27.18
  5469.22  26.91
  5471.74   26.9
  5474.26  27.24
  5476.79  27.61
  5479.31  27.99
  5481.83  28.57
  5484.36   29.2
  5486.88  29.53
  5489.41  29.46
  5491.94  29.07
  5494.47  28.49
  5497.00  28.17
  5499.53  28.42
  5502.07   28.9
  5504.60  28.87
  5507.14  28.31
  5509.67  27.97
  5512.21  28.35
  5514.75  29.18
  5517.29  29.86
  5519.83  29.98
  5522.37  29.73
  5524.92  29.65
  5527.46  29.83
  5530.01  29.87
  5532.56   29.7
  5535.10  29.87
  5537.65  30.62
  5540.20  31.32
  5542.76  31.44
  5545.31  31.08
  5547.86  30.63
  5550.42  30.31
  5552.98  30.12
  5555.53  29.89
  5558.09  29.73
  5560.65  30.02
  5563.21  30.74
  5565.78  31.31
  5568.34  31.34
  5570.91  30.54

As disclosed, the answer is 59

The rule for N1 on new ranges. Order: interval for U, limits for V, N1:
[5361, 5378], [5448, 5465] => 53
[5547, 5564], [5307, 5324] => 56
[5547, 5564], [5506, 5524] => 59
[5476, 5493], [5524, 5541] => 59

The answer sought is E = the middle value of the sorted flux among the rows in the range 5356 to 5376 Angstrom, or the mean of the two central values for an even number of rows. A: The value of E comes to 24.8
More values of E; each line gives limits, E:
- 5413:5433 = 29.7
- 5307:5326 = 25.6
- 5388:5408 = 28.5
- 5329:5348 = 25.1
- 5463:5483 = 27.3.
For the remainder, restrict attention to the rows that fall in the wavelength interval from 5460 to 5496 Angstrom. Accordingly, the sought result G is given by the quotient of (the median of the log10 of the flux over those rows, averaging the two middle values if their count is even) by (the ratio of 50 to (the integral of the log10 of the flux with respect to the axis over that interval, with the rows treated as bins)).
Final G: 1.51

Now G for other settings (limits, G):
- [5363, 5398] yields 1.46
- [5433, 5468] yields 1.44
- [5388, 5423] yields 1.48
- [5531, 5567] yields 1.59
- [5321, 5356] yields 1.39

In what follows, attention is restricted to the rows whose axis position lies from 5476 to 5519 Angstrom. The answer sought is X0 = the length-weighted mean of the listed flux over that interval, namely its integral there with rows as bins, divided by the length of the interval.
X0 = 28.7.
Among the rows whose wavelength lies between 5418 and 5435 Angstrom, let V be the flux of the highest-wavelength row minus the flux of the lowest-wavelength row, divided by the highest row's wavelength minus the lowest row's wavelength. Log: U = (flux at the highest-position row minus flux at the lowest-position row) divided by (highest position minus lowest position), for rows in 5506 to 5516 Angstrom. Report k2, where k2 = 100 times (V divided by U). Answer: 31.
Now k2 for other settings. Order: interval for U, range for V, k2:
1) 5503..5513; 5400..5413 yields 15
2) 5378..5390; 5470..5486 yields 377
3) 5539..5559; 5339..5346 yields -451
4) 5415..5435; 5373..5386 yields 293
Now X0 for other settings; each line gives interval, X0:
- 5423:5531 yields 28.3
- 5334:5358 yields 25.9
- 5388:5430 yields 28.6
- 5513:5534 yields 29.7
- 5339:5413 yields 26.9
